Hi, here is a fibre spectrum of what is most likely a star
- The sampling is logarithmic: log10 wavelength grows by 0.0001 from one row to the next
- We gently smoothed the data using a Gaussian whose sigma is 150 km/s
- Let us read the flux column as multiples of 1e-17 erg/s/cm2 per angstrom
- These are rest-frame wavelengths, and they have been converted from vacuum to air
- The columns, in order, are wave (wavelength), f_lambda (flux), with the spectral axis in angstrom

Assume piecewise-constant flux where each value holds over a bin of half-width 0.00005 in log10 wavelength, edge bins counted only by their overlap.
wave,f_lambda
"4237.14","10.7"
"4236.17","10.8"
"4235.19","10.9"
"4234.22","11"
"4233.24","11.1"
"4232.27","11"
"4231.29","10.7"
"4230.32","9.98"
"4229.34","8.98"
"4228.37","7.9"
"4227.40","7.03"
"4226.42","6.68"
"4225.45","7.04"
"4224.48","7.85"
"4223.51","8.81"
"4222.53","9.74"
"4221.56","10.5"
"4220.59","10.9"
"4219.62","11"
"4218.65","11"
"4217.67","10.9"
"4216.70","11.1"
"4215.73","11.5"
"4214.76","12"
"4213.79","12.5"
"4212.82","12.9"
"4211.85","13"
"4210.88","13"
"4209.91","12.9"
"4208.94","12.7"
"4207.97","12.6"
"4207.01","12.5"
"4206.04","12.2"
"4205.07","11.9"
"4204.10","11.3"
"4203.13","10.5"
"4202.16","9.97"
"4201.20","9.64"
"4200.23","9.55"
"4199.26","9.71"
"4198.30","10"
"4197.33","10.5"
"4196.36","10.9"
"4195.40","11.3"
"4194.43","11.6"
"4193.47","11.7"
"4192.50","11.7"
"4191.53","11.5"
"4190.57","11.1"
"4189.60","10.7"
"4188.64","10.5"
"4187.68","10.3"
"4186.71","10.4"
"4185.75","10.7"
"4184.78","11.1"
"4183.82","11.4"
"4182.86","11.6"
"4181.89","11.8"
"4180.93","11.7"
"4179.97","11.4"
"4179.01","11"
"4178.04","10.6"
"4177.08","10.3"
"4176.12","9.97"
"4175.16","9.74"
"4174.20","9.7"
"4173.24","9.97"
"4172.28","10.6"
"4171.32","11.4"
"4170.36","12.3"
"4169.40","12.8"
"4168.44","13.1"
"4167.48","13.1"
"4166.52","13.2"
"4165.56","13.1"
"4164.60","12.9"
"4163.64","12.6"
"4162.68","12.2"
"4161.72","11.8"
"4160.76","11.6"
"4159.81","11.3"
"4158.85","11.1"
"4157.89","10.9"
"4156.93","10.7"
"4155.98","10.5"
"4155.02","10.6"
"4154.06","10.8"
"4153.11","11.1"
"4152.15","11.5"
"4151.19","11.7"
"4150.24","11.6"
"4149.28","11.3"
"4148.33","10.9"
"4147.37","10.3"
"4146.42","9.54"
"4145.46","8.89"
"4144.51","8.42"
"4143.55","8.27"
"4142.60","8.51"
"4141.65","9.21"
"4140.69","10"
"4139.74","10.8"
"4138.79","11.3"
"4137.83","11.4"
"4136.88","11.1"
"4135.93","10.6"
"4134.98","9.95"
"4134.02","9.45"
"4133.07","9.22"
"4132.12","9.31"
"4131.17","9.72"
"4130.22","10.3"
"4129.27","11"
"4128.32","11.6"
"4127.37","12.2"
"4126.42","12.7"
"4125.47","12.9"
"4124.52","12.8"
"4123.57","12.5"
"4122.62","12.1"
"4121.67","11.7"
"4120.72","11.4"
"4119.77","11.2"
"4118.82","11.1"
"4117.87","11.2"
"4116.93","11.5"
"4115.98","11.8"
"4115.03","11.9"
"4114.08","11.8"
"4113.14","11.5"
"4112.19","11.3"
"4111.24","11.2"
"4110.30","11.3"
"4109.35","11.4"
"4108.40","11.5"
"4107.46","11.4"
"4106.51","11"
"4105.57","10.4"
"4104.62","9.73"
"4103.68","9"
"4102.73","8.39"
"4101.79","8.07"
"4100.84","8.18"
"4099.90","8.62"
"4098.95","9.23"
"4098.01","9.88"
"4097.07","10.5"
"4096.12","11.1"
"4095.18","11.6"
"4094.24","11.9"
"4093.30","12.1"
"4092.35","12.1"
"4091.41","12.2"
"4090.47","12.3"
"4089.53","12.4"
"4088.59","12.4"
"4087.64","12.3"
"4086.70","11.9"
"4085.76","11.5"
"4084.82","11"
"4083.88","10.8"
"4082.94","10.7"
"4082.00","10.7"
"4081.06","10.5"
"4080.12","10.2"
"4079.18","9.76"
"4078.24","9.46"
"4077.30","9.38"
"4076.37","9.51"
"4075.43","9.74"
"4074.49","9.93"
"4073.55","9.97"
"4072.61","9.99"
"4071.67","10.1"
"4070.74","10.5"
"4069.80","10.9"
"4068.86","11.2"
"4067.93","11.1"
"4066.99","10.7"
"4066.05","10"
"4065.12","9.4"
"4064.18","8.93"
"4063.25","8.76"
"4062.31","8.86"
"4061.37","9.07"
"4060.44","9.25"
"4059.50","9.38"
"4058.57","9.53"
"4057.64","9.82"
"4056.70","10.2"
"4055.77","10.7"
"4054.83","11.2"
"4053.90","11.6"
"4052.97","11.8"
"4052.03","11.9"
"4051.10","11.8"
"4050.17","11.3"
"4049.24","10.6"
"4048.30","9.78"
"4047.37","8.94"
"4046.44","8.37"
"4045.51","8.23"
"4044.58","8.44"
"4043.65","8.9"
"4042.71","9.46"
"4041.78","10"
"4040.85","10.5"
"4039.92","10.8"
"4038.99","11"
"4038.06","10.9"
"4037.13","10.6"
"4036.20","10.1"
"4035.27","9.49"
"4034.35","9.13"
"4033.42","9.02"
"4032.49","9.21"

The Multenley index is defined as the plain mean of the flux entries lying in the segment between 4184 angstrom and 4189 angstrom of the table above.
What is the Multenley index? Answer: 10.6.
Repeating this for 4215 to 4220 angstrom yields 11.1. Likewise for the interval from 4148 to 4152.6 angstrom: 11.4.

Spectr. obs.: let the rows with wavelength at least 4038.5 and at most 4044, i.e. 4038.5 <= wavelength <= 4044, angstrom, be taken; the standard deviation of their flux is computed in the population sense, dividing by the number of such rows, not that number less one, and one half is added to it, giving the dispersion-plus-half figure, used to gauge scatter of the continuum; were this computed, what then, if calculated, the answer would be 1.2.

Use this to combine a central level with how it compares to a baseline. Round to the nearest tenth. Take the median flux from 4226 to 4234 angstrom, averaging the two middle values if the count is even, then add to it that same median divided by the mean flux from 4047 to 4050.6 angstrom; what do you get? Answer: 10.4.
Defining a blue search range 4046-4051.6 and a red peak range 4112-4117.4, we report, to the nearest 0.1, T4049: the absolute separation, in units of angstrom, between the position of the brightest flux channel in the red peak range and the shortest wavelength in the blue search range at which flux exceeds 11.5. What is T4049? 63.9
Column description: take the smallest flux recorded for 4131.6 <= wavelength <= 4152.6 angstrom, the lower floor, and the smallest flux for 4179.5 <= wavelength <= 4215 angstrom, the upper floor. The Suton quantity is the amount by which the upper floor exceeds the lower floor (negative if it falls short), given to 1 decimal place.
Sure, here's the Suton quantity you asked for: 1.3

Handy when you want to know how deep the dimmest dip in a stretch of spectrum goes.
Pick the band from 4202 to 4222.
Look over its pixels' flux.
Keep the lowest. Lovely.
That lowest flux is 9.97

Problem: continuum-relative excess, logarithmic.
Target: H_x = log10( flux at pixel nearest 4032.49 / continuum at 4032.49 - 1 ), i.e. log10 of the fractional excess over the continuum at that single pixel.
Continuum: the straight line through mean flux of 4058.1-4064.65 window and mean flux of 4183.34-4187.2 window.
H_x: -1.2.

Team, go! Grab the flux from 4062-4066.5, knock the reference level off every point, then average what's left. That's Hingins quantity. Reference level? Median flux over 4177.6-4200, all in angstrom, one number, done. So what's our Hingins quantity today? -1.9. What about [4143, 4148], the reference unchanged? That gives -2.0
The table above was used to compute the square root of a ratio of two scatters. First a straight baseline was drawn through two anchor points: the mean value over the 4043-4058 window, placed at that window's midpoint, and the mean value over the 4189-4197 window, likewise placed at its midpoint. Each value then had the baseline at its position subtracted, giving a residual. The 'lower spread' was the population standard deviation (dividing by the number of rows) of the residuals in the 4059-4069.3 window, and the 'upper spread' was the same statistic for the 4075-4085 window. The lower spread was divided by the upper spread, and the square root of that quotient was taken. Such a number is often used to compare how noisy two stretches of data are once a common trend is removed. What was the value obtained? 1.23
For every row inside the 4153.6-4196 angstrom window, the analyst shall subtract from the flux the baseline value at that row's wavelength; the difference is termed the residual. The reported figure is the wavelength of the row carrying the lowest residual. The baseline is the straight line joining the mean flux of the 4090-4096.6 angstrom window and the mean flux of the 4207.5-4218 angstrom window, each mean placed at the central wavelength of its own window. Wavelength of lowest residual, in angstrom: 4174.20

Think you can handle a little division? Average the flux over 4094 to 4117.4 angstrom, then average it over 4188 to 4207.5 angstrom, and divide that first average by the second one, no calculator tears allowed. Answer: 0.97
